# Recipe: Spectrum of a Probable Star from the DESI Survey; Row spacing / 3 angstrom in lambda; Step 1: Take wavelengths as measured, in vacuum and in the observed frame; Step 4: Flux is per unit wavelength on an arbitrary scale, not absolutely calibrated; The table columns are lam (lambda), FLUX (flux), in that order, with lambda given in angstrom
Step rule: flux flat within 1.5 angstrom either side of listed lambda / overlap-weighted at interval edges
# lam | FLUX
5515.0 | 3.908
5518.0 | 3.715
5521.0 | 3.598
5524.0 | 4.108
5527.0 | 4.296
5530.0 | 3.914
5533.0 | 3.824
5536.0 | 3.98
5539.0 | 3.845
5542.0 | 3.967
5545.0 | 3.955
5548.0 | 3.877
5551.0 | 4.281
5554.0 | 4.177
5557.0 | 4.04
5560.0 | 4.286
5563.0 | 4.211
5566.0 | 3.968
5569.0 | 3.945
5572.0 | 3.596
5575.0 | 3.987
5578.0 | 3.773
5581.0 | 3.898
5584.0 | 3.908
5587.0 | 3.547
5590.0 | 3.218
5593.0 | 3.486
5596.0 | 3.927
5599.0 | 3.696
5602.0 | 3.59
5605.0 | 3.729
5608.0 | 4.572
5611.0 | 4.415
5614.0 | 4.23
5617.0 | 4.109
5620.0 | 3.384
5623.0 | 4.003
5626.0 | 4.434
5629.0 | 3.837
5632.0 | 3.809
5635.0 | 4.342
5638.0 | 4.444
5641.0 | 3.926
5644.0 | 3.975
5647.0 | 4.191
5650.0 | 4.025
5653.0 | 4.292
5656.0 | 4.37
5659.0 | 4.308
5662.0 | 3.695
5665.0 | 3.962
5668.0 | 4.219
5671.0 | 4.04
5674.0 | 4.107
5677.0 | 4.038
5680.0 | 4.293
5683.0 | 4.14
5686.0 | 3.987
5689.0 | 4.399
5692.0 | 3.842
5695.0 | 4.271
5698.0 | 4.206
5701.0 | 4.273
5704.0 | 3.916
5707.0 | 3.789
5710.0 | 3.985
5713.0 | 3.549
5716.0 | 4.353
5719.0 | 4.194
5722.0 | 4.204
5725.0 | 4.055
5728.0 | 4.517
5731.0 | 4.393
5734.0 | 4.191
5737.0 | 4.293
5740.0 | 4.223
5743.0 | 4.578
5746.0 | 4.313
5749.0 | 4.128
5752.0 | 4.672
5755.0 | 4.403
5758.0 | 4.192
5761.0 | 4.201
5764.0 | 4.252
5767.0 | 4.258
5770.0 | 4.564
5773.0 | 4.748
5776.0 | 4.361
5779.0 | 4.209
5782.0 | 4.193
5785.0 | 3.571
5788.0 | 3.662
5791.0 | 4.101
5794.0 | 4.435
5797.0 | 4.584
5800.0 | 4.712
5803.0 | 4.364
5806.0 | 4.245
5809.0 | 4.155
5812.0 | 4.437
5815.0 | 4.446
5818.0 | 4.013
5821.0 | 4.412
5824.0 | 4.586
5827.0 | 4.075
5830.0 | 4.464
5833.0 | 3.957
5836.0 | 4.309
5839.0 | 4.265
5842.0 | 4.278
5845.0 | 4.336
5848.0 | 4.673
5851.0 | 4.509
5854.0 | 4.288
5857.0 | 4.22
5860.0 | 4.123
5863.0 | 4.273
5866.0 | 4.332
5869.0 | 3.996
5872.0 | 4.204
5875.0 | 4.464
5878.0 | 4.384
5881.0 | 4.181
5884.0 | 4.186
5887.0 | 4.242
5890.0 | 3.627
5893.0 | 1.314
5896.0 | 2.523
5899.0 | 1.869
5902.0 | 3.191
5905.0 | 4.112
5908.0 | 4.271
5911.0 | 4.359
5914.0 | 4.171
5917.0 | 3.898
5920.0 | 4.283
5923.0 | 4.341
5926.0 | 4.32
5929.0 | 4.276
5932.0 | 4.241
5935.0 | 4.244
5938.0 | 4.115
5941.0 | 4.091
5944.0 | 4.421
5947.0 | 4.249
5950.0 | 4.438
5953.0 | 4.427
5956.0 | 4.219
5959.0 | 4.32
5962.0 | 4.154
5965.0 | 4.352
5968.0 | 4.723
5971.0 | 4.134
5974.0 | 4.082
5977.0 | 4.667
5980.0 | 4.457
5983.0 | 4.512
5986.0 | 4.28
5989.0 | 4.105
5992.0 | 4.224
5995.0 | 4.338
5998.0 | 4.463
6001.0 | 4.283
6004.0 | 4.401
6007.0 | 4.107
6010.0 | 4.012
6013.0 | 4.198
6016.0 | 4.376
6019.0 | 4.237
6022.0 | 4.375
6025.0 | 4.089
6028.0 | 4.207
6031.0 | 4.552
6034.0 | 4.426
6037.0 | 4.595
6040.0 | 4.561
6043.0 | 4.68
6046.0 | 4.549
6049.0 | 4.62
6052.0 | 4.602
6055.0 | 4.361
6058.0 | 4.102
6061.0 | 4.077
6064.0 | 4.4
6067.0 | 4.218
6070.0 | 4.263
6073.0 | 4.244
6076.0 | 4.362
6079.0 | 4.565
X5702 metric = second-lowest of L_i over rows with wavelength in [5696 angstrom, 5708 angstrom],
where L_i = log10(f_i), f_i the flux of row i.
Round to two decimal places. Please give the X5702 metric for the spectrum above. 0.59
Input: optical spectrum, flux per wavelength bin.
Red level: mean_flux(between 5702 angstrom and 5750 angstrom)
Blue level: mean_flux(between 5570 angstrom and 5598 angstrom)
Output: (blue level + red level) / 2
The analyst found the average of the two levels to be 3.94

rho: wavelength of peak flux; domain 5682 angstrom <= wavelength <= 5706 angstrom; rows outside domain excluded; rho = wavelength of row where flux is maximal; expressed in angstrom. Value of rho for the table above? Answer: 5689.0 angstrom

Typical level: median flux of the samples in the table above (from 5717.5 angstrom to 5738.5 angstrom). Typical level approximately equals 4.20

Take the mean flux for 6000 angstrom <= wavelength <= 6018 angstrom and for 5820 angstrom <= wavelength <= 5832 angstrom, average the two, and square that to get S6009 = 18.5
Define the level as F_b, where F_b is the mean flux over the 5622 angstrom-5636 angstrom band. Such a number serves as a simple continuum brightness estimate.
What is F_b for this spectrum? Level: 4.08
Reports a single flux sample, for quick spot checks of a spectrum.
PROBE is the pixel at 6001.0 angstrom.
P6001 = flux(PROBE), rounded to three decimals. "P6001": 4.283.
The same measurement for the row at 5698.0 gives 4.206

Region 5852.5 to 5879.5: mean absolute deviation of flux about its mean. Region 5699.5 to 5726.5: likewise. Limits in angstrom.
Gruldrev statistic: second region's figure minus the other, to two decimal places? 0.10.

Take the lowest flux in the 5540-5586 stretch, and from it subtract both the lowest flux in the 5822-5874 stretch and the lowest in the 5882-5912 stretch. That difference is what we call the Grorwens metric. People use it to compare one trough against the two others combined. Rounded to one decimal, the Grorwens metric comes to -1.7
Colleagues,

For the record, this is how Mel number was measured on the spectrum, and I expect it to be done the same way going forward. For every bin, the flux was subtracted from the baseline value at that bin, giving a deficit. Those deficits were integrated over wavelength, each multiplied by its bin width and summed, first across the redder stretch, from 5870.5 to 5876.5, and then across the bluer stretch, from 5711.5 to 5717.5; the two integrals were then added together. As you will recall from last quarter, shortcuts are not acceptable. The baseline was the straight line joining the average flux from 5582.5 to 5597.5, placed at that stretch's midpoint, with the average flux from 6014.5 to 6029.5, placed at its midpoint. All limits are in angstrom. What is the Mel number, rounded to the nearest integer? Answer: -3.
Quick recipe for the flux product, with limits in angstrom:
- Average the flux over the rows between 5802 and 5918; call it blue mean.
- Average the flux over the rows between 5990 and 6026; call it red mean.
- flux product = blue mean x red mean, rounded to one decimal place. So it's 17.2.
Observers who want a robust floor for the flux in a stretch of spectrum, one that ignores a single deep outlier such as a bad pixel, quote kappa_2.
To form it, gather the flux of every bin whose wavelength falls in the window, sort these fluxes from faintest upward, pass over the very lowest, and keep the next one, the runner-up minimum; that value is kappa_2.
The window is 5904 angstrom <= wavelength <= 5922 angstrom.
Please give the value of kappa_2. 4.112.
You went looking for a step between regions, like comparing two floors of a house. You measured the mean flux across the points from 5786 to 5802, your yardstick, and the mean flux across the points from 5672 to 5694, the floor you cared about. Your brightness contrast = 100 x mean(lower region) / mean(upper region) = 96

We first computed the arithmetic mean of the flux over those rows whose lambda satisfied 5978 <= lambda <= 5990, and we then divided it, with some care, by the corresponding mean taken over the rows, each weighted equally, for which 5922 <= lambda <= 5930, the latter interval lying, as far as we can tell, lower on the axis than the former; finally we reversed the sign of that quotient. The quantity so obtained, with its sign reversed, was -1.01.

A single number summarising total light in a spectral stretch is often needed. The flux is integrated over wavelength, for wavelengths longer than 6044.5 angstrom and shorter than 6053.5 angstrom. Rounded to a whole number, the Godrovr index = 41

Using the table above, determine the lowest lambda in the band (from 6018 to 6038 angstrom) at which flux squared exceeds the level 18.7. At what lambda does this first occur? 6022.0 angstrom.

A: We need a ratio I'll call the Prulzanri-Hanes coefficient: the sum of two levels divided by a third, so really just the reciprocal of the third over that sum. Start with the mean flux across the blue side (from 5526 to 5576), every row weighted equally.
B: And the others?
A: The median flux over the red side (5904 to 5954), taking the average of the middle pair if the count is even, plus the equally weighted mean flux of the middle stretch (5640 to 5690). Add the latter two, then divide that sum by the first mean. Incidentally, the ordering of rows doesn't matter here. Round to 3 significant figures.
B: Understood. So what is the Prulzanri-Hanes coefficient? 2.09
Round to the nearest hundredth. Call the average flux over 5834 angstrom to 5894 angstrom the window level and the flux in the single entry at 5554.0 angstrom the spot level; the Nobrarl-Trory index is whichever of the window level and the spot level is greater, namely 4.18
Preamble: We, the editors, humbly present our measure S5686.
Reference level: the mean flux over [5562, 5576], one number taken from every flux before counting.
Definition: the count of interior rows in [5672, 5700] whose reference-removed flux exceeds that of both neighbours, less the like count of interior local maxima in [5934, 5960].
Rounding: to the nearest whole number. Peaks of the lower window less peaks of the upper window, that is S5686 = 1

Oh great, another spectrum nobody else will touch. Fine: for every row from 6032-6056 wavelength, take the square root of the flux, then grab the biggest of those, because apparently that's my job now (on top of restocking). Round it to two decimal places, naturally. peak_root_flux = 2.16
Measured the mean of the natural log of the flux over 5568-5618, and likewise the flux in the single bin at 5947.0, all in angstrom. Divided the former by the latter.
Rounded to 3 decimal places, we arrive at 0.317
